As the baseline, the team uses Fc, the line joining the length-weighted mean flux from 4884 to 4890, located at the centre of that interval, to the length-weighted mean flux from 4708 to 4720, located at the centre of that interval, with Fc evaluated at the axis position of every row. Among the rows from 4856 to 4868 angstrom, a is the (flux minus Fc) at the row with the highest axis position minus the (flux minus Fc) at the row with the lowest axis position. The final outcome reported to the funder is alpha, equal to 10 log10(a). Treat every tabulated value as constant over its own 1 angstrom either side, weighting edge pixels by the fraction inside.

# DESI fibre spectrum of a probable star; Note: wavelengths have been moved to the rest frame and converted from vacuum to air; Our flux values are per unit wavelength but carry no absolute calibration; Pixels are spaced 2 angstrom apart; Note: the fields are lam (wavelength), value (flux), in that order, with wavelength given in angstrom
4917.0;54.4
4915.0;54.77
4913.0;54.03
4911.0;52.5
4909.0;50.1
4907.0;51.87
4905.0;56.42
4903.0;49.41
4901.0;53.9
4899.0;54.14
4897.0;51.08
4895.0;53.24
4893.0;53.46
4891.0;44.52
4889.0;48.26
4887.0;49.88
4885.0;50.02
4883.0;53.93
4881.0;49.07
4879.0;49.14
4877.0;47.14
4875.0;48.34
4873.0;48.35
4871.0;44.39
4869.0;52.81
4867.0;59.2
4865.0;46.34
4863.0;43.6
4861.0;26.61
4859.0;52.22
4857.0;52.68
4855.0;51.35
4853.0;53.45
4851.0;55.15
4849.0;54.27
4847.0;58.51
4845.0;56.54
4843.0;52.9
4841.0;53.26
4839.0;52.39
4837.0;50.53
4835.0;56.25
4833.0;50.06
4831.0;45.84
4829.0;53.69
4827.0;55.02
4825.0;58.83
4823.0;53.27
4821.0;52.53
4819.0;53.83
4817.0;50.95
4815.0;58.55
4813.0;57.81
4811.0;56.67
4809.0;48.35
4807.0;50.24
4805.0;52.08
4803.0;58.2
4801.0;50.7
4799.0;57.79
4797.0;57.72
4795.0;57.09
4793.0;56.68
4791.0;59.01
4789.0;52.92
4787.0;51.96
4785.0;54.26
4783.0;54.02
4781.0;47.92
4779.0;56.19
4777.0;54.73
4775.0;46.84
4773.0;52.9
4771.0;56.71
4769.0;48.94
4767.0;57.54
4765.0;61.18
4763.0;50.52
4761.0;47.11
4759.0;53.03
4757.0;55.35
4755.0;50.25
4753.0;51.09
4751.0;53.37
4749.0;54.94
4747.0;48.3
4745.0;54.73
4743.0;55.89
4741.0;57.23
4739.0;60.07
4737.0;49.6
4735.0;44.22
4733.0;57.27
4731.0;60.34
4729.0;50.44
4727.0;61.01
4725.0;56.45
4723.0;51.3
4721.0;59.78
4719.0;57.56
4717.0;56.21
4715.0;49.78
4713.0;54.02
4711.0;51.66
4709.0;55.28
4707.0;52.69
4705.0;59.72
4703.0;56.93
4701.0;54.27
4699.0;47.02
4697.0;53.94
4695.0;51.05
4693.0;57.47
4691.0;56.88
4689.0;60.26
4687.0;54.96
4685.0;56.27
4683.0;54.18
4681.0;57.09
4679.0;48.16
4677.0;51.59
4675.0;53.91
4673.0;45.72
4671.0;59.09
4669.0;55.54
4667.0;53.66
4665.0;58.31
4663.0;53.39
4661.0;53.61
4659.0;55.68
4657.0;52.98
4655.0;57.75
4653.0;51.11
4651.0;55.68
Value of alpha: 8.3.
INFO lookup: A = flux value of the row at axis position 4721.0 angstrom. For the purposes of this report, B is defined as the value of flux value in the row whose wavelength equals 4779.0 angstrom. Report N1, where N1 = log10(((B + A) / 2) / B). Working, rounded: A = 59.78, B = 56.19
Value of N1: 0.01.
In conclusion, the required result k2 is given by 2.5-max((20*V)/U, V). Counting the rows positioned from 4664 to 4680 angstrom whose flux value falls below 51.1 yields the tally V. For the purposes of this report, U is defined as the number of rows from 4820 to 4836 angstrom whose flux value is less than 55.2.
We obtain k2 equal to -4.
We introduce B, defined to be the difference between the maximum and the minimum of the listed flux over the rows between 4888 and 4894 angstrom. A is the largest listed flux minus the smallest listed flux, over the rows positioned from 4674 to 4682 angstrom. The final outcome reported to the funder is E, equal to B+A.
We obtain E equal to 18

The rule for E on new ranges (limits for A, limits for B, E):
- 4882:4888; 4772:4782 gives 13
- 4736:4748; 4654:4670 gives 17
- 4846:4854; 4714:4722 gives 15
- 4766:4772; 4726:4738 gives 25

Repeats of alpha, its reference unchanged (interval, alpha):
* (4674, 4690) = 8.3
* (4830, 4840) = 8.3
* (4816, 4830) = 4.9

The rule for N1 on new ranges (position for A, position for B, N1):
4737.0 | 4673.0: 0.02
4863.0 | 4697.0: -0.04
